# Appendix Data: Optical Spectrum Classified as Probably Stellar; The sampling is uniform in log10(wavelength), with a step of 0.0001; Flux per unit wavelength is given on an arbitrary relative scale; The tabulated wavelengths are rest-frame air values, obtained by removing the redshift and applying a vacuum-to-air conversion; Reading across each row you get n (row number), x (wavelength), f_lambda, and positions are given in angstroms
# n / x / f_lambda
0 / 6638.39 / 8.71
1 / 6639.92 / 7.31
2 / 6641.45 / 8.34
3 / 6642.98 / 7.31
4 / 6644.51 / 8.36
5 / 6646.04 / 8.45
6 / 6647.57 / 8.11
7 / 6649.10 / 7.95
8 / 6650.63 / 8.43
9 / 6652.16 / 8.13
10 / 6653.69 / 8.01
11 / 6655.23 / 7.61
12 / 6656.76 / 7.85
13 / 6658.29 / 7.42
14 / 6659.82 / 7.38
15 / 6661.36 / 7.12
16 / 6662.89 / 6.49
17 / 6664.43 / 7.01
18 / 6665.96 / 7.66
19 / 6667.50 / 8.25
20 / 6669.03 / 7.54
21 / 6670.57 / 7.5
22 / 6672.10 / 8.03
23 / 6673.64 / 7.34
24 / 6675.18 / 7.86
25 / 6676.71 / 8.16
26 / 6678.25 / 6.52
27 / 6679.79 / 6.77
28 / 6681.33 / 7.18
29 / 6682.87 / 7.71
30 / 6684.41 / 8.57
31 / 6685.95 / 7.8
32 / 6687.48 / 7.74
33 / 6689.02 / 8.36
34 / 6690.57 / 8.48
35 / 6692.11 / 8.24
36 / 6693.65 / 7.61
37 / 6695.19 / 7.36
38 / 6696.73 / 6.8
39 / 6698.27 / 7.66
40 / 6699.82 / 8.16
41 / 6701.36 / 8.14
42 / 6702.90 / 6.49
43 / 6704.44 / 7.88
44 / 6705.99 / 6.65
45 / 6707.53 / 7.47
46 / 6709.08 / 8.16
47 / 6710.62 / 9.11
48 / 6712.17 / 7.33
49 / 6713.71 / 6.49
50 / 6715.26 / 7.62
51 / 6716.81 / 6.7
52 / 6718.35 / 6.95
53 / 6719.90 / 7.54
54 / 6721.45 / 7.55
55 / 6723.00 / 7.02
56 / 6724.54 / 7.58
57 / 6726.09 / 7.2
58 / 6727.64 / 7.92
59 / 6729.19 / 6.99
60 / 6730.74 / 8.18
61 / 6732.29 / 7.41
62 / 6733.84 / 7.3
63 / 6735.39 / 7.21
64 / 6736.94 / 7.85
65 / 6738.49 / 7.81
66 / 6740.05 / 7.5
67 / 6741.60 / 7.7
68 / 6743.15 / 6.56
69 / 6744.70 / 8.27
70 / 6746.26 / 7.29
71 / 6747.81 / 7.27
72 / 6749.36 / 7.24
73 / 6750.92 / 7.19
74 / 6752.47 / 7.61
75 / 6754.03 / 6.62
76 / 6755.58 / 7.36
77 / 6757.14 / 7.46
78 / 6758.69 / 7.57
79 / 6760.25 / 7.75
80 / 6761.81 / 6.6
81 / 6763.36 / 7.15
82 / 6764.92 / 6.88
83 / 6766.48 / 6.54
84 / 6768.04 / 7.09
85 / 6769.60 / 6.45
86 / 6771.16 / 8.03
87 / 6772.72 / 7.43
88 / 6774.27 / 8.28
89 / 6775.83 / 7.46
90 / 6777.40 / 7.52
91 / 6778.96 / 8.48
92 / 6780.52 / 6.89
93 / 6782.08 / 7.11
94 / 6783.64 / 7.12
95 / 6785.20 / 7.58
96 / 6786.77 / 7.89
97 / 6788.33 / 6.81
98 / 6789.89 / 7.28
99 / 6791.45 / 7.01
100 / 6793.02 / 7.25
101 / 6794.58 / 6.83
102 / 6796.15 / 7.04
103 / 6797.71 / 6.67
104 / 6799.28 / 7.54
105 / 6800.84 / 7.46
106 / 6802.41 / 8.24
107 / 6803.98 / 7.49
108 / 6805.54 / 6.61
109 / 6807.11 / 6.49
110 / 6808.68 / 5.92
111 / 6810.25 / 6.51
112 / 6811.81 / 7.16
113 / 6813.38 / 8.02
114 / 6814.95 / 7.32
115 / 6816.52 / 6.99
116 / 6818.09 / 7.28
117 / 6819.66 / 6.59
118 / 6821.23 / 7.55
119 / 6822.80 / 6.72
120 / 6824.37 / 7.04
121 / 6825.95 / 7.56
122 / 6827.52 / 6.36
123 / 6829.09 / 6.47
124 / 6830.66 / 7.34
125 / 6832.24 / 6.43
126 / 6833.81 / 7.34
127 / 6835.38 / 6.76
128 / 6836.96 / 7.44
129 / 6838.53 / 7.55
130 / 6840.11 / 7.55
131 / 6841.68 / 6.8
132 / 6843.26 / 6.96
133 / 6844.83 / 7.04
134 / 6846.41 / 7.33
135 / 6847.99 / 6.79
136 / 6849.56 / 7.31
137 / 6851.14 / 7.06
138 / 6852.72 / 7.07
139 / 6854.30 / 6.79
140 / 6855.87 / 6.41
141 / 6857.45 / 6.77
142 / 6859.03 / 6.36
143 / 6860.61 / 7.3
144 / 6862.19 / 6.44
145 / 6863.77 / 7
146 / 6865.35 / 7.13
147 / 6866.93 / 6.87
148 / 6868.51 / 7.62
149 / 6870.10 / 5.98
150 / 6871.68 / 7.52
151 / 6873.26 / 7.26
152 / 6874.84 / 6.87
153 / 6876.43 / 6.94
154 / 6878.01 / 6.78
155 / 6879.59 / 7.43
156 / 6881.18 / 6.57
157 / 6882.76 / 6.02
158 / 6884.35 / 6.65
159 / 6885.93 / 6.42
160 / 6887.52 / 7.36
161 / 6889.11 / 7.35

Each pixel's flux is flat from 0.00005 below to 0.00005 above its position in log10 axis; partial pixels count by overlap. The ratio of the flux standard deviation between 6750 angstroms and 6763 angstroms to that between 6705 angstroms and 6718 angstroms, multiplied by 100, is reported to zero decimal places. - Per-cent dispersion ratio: 50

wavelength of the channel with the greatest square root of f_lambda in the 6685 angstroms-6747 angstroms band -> 6710.62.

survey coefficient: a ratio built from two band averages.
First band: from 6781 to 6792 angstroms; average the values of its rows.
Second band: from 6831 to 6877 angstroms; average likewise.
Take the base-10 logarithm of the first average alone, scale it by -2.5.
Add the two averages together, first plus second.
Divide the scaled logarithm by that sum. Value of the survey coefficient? -0.1510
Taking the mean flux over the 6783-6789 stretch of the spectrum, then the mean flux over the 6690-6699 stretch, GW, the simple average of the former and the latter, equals 7.52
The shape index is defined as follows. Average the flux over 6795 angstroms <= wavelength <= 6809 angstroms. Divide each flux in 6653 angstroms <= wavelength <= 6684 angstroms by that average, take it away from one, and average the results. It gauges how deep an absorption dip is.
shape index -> -0.06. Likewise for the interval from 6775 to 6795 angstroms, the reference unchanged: -0.04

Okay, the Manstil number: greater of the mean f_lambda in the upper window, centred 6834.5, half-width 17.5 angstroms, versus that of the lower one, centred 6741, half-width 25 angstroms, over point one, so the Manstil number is 73.5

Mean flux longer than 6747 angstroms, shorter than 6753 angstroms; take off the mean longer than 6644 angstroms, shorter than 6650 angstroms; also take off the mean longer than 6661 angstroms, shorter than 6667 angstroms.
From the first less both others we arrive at -8.0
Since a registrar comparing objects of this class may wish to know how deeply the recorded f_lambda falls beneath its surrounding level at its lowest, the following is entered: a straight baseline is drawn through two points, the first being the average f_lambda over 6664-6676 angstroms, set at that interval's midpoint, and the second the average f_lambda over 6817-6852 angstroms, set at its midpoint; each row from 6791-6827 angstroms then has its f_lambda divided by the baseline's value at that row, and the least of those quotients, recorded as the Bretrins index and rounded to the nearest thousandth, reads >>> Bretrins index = 0.828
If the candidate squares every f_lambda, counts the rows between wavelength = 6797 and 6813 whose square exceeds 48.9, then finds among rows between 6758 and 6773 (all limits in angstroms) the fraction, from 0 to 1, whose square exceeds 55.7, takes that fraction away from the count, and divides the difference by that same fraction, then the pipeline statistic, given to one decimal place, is 15.7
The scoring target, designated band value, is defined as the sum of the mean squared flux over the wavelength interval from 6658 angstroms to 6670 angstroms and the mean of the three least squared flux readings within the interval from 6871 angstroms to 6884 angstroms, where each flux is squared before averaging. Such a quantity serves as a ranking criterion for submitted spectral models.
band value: 96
